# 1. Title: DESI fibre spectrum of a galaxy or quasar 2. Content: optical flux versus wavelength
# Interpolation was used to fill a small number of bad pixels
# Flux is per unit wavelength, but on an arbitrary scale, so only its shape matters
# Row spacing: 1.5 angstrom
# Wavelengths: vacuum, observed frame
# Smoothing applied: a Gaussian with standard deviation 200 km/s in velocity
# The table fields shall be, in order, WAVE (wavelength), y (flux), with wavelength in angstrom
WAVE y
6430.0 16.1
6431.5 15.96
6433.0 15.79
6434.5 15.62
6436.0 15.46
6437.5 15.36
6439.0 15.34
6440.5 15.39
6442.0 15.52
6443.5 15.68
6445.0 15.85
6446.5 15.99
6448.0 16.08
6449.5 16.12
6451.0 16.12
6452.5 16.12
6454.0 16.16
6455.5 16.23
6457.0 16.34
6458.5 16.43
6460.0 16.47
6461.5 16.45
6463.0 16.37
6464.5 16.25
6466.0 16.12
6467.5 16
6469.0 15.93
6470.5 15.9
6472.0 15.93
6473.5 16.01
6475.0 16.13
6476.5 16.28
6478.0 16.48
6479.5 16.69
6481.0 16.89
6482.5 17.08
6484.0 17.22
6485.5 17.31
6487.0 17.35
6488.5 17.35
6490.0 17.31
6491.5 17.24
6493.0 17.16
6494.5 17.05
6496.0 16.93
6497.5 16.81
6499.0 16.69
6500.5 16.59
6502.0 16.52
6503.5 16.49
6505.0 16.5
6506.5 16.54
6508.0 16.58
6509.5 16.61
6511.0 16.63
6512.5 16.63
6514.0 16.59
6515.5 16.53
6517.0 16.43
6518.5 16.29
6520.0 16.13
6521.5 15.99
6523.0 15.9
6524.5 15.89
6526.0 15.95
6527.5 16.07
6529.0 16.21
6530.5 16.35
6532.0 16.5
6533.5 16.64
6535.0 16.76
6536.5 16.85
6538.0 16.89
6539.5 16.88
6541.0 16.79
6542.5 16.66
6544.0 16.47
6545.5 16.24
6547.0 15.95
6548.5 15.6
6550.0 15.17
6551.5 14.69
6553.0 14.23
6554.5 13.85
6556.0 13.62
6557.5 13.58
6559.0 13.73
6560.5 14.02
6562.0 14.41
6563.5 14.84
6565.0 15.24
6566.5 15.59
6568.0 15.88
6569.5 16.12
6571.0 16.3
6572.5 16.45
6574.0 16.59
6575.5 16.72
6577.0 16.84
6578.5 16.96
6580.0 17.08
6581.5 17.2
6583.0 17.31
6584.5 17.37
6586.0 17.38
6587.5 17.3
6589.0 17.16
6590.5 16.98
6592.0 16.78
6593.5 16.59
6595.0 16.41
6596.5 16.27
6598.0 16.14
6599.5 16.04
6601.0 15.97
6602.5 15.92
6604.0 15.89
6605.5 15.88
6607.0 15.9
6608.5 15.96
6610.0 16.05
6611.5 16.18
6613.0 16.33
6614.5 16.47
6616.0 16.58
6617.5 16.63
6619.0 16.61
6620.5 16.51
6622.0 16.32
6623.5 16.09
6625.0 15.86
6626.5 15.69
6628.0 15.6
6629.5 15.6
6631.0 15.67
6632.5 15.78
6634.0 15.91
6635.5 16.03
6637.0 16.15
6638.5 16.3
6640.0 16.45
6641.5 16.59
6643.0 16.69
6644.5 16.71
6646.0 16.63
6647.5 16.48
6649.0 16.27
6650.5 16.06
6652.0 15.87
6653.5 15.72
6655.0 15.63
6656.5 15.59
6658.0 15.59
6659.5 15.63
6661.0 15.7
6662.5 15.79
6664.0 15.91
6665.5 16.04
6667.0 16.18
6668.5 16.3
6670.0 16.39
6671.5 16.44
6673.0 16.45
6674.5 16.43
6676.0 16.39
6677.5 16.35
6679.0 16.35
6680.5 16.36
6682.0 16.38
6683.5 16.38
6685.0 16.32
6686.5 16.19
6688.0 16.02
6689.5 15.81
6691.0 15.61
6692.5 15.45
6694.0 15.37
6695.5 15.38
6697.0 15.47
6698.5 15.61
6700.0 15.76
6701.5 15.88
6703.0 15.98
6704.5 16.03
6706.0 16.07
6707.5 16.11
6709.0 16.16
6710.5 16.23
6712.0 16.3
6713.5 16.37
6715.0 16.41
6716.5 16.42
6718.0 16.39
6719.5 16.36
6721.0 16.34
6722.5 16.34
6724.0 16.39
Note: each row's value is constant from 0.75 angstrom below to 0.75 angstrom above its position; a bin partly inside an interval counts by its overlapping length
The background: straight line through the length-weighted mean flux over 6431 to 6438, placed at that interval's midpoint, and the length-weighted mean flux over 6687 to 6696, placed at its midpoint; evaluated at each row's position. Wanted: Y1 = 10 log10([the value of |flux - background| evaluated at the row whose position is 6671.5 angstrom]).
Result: -1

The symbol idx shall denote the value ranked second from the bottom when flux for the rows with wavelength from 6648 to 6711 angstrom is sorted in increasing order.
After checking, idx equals 15.38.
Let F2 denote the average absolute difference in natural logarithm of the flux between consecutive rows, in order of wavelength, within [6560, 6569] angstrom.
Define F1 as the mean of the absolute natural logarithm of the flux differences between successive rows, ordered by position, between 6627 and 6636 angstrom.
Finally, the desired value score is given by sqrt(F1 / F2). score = 0.47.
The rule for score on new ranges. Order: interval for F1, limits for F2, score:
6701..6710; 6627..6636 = 0.80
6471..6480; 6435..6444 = 1.25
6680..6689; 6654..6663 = 1.24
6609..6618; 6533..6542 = 1.30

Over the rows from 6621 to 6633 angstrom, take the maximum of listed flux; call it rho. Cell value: 16.32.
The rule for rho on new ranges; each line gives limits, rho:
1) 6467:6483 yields 17.08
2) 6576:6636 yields 17.38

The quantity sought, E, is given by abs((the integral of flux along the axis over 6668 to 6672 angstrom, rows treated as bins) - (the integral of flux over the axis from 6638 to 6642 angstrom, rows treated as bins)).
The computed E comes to 0.3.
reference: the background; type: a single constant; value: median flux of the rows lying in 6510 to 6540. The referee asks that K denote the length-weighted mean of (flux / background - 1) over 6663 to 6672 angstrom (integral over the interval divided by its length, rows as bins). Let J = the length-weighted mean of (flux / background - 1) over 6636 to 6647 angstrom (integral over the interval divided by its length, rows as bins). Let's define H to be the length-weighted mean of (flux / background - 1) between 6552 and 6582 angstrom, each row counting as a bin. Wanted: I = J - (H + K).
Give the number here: 0.08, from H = -0.062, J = 0.00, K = -0.017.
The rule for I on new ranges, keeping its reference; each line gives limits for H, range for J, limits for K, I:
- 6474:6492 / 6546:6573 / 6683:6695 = -0.08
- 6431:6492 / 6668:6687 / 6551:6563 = 0.16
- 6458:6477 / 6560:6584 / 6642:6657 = 0.01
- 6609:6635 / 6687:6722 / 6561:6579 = 0.02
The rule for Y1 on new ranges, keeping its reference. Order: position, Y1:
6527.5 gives -4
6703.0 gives -5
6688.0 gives -4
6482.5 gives 2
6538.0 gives 1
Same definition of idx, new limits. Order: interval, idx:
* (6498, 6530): 15.9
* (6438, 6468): 15.39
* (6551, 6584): 13.62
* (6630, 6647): 15.78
